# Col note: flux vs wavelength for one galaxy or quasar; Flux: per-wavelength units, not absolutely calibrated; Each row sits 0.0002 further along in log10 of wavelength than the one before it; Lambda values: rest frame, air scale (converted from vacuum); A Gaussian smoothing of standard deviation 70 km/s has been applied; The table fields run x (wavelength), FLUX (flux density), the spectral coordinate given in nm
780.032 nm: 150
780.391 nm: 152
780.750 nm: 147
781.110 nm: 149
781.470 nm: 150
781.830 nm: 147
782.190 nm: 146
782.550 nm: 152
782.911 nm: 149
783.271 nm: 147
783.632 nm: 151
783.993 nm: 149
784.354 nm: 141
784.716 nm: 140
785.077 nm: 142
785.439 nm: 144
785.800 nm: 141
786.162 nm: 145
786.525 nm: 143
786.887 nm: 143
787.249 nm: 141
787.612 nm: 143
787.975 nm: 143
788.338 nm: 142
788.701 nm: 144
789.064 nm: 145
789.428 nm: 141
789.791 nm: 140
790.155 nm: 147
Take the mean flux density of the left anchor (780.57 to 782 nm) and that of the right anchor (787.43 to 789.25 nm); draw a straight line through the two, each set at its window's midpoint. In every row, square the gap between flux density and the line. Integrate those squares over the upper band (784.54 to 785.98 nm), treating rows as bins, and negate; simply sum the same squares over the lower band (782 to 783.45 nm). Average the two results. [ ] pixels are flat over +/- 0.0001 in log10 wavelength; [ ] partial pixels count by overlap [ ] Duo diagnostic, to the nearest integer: 2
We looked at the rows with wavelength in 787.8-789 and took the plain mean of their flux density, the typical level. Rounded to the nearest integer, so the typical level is 143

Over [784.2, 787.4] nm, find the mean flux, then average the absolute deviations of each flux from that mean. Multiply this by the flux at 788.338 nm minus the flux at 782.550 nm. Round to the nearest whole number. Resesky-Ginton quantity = -14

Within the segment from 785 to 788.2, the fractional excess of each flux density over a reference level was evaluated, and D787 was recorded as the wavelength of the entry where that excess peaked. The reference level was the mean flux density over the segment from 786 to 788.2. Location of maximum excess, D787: 786.162 nm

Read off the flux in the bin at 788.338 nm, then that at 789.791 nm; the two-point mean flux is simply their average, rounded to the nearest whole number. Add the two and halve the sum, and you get 141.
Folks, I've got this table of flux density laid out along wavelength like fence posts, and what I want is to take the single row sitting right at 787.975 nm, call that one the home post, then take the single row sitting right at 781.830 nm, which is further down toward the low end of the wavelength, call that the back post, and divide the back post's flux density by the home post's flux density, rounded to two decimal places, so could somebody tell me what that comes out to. 1.03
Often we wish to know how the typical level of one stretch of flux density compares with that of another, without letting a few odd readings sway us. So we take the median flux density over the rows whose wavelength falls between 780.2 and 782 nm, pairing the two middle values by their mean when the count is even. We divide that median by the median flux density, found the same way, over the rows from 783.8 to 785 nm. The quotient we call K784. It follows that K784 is 1.06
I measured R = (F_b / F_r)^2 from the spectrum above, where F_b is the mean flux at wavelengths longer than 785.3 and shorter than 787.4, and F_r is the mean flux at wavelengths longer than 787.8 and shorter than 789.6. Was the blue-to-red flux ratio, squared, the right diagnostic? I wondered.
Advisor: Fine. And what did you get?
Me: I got 1.00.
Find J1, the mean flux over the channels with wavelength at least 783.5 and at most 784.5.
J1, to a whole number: 147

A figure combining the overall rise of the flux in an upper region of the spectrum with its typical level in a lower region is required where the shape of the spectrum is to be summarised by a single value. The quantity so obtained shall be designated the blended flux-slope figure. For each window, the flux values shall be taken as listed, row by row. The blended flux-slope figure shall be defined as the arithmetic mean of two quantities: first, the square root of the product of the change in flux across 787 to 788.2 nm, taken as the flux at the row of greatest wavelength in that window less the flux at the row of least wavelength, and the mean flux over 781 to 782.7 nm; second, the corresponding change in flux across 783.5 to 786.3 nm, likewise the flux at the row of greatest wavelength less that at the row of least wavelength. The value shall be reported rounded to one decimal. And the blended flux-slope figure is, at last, 5.6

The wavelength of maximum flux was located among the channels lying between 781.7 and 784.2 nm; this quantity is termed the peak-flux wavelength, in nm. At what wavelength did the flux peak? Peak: 782.550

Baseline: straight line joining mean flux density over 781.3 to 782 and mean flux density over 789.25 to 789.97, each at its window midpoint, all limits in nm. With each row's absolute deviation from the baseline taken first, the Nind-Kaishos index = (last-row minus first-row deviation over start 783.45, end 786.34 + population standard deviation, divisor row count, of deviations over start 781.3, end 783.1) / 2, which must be -1.2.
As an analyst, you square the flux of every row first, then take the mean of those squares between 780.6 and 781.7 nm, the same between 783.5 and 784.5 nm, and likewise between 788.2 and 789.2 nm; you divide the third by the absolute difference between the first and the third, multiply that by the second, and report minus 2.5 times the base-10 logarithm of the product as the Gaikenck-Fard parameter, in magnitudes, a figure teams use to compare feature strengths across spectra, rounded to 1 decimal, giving -13.7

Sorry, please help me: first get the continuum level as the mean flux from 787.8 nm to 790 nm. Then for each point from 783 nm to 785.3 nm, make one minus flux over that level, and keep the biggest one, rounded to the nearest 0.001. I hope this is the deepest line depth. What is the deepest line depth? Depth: 0.018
